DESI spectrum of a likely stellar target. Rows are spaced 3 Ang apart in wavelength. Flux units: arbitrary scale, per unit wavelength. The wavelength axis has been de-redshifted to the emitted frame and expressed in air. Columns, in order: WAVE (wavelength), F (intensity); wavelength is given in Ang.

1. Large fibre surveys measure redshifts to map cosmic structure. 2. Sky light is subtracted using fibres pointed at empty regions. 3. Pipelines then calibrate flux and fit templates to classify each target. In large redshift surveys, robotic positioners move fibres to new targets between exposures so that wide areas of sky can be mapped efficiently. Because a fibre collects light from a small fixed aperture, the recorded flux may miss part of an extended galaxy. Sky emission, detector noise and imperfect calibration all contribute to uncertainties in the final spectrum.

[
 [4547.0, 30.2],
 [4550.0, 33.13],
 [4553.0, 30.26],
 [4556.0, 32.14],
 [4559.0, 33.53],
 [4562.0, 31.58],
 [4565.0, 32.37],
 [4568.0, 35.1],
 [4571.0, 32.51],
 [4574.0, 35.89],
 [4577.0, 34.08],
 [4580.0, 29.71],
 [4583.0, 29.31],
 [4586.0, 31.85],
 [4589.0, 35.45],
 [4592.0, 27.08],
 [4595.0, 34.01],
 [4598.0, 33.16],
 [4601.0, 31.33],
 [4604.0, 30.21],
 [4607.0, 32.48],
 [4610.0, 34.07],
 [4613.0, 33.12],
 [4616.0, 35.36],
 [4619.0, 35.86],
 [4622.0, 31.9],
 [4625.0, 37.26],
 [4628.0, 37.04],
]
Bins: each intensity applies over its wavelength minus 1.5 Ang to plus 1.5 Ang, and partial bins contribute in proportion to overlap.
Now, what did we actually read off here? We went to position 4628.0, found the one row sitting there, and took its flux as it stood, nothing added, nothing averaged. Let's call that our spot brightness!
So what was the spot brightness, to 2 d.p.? 37.04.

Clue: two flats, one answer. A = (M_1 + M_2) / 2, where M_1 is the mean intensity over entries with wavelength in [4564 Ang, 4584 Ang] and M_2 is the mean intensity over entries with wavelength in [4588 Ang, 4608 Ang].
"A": 32.3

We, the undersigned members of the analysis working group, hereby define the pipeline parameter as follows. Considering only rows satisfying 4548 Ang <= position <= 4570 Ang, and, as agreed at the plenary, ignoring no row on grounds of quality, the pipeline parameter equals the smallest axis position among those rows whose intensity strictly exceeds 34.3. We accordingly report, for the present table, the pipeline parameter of 4568.0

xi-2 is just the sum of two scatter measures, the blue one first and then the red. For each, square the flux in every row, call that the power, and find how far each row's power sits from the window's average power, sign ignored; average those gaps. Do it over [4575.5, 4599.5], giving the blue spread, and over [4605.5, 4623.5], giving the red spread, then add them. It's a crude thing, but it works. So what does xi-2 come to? 236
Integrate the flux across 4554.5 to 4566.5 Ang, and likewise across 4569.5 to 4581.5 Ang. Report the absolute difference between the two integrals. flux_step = 8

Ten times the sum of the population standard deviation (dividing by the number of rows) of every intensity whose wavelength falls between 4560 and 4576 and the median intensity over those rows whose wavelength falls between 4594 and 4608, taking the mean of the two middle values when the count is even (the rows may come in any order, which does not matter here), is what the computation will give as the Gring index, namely 342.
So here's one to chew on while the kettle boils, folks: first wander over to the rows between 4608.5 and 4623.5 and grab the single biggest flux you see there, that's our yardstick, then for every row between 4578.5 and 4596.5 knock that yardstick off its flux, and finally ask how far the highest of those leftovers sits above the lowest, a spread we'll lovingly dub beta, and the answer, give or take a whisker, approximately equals 8.4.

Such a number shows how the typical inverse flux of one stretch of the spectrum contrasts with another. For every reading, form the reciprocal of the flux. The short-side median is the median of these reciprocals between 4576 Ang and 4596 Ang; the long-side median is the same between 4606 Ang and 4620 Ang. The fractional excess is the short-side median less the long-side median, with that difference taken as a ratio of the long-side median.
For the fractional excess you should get 0.070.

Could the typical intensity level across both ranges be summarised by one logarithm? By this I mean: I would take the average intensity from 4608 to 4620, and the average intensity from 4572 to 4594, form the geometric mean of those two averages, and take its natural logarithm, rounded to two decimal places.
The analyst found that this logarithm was 3.50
